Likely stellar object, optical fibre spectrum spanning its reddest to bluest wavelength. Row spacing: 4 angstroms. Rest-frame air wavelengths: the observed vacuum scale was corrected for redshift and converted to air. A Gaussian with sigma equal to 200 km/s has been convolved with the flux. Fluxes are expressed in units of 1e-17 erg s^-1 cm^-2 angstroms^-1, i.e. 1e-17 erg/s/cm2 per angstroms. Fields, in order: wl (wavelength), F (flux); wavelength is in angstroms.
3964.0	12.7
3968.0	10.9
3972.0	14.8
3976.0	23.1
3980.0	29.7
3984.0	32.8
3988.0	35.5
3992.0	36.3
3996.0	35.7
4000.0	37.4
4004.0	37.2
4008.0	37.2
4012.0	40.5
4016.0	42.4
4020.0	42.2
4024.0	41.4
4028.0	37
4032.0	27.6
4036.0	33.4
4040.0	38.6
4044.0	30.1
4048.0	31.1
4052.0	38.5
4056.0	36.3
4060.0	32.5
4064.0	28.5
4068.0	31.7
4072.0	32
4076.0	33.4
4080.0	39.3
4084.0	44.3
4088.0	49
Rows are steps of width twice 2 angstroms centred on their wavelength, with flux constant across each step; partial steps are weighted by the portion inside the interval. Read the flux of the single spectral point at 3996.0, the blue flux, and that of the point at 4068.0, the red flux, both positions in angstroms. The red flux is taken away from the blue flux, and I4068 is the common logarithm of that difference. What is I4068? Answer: 0.60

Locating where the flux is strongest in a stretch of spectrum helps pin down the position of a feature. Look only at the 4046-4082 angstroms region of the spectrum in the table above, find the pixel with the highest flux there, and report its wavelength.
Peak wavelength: 4080.0 angstroms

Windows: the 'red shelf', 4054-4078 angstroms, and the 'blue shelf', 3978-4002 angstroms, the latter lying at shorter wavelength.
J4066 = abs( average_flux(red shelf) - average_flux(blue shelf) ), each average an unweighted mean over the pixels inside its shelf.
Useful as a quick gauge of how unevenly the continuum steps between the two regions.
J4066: 2.2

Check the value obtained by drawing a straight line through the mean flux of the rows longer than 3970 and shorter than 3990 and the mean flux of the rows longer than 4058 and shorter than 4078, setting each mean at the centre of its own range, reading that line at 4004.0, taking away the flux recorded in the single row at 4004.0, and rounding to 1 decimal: -8.8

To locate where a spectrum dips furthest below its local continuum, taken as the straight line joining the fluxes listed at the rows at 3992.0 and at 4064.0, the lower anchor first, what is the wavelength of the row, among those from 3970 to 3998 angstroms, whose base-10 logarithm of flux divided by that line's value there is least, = 3972.0 angstroms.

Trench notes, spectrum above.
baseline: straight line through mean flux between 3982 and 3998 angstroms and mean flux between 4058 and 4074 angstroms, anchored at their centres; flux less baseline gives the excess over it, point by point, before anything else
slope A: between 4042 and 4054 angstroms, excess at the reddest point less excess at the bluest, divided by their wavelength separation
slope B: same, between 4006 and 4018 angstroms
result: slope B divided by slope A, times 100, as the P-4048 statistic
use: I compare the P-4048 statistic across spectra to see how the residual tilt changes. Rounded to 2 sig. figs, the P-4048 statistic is 64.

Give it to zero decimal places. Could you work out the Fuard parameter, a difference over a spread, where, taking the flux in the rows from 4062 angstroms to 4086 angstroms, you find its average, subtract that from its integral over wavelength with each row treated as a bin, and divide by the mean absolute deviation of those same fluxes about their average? 173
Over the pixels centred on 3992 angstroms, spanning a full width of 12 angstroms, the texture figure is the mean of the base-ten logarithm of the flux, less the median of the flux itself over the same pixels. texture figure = -34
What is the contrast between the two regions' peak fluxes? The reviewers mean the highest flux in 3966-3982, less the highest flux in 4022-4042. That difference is -12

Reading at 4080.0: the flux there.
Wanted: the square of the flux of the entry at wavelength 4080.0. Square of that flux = 1544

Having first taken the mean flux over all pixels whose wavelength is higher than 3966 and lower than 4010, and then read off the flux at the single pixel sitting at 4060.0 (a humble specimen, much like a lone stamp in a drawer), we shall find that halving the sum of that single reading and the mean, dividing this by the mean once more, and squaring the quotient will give 1.08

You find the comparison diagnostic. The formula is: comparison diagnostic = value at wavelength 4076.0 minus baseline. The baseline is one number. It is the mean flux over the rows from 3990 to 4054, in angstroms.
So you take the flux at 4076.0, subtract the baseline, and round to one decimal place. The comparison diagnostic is -3.3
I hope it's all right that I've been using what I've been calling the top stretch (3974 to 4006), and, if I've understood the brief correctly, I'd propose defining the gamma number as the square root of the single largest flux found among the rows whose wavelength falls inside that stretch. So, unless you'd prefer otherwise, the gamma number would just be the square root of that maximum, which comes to 6.12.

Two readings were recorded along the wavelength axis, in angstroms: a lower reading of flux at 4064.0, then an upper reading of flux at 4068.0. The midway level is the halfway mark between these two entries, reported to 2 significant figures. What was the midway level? 30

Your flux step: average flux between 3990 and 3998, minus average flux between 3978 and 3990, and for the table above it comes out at 3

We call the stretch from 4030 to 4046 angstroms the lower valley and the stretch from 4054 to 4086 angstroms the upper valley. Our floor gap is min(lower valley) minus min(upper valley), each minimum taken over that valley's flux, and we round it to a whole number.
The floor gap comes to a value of -1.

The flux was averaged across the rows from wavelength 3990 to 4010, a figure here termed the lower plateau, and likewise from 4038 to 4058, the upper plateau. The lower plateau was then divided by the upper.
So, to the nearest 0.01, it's 1.05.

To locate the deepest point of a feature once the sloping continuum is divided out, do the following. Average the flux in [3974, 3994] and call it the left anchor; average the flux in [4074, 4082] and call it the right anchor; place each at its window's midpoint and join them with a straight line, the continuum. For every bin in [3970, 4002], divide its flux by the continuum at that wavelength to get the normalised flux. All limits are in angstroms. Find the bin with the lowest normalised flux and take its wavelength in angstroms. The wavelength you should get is 3972.0 angstroms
